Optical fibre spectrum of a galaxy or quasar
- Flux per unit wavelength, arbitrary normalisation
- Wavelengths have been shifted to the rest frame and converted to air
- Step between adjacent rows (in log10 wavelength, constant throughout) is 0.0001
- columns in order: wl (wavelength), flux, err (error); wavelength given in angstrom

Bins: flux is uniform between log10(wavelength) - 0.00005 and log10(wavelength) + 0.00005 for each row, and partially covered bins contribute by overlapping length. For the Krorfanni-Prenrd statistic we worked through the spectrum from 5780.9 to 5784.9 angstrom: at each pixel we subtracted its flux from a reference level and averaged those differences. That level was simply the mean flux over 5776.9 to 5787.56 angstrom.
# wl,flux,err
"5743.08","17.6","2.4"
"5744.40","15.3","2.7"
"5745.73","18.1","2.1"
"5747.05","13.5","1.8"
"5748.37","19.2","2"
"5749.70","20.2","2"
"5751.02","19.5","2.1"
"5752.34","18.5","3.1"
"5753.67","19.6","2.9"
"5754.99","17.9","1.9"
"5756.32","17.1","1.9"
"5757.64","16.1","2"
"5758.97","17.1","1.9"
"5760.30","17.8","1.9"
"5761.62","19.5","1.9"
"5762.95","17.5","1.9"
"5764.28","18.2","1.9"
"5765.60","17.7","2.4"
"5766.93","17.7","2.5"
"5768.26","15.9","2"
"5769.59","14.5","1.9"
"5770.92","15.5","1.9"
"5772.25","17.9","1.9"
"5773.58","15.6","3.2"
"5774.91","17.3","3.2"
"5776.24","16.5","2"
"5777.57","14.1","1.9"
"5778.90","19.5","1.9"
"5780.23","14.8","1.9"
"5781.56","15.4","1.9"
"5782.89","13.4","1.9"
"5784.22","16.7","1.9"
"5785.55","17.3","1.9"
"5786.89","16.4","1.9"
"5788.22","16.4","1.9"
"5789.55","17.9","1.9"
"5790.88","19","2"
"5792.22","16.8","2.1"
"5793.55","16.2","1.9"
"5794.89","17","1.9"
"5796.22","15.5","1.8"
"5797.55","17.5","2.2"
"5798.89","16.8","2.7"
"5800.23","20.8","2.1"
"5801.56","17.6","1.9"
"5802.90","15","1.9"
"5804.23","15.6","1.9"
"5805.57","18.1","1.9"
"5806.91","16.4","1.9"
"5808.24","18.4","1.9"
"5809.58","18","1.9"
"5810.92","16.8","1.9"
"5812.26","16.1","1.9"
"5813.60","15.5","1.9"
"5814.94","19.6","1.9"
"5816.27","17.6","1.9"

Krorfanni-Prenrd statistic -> 0.78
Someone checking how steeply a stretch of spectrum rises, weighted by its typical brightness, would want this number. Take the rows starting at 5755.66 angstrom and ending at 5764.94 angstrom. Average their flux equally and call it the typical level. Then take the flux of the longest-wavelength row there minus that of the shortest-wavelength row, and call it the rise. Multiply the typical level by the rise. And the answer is 19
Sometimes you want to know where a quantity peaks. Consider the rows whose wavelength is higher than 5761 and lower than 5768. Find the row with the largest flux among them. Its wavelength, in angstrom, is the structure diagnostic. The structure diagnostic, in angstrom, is 5761.62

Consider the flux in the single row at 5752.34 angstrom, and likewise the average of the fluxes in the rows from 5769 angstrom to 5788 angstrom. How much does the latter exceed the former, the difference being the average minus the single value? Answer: -2.4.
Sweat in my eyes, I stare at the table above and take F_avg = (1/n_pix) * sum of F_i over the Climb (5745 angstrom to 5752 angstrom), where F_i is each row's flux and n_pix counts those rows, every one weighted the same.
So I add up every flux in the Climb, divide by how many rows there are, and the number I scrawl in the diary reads 18.1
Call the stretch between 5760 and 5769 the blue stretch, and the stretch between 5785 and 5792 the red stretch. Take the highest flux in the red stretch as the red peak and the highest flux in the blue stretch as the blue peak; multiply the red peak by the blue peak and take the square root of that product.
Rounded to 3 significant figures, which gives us 19.2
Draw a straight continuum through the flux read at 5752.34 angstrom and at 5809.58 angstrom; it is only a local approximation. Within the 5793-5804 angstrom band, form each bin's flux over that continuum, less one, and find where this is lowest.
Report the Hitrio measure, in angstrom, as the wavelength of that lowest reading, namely 5802.90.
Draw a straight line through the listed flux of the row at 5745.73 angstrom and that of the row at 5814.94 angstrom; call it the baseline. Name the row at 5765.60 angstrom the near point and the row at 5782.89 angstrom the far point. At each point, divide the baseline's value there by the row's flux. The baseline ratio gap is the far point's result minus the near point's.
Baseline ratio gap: 0.36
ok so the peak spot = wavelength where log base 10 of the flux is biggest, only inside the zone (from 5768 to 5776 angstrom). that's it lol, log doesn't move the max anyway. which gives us 5772.25 angstrom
